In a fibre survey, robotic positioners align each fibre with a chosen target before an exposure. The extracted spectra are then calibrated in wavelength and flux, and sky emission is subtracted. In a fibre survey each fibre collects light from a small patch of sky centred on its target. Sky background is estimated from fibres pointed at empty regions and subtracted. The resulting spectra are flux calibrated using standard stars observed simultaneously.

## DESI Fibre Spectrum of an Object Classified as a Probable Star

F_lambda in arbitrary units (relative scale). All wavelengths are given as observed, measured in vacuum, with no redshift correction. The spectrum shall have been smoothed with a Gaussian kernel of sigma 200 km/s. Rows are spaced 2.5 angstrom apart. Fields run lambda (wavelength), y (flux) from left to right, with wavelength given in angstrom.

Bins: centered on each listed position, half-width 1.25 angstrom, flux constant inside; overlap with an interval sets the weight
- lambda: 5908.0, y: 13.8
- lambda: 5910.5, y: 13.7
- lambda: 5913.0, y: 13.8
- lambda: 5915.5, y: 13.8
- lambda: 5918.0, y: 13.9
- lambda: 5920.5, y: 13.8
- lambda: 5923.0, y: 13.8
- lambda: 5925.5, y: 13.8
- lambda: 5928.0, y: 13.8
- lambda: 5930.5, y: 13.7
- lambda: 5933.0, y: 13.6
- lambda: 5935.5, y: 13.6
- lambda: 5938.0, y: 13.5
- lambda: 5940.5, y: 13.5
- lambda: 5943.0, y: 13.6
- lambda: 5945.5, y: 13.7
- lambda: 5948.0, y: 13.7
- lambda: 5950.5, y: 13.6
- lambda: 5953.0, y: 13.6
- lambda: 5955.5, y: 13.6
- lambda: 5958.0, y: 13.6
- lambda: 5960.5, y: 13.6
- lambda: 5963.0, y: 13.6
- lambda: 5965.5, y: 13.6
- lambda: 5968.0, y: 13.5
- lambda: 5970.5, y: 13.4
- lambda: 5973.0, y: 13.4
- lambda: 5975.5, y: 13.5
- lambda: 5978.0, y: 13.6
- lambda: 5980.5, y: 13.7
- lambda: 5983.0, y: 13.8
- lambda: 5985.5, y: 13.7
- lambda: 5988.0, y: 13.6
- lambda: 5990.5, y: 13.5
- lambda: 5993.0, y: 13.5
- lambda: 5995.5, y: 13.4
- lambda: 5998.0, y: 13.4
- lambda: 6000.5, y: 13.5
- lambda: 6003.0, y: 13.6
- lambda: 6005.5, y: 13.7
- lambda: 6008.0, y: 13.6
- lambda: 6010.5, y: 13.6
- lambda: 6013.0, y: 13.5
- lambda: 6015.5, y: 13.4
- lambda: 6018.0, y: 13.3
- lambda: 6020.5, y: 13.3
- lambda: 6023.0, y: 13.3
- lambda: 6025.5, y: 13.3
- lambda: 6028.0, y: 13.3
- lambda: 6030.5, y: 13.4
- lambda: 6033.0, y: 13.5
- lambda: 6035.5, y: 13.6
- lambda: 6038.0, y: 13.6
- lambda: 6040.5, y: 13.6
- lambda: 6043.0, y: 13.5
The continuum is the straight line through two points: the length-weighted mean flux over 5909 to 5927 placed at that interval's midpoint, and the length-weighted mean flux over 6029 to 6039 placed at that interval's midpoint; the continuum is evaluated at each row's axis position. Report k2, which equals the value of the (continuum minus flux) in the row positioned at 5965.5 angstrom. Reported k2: 0.08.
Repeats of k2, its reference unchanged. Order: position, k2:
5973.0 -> 0.27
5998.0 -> 0.21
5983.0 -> -0.16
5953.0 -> 0.11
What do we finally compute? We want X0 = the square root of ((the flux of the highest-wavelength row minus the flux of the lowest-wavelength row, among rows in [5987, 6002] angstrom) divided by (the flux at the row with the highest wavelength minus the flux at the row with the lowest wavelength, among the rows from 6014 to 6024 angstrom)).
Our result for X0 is 1.0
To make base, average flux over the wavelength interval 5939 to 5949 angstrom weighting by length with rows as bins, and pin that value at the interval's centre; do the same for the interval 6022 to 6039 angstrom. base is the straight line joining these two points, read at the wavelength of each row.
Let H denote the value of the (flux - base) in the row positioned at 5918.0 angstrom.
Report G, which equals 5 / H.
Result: 22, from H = 0.22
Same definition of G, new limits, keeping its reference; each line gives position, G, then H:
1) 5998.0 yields -50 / -0.10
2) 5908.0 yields 50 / 0.10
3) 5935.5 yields -129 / -0.04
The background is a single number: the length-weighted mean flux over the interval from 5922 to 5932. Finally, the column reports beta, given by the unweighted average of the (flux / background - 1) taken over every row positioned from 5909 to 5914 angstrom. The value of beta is -0.001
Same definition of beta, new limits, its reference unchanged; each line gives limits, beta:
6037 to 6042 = -0.012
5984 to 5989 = -0.009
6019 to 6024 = -0.034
